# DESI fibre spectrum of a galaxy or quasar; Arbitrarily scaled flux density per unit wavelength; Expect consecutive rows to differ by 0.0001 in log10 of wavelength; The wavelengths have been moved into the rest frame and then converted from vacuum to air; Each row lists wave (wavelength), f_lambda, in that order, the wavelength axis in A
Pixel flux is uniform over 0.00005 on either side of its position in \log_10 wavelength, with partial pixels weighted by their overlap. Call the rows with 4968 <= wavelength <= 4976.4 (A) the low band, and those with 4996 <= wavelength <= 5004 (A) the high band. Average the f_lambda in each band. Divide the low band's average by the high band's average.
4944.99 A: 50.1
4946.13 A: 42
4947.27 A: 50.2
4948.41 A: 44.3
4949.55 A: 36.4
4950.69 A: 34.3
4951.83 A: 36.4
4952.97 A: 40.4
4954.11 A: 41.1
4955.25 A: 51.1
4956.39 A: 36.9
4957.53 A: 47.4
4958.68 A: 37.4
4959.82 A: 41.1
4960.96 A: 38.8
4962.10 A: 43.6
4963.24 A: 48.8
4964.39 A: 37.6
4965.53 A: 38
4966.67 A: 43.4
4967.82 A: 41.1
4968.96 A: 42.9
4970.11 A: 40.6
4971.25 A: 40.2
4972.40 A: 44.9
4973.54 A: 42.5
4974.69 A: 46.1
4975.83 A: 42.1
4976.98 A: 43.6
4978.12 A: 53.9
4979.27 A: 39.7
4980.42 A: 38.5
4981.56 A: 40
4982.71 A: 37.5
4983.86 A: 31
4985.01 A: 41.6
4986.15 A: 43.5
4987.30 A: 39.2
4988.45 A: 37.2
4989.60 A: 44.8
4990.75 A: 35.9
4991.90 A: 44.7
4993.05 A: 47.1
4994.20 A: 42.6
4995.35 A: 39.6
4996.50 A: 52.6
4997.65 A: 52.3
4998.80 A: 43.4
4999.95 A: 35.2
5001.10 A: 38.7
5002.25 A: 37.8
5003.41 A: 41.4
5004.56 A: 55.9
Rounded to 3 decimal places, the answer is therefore 0.993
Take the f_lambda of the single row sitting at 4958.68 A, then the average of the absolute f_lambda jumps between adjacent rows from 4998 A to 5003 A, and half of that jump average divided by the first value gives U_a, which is 0.056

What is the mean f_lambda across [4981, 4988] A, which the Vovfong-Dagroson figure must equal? 38.8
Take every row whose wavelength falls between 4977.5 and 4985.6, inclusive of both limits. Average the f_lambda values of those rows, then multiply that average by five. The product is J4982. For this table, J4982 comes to 202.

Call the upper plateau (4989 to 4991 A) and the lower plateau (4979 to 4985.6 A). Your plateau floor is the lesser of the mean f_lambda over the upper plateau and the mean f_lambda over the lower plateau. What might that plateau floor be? 38.0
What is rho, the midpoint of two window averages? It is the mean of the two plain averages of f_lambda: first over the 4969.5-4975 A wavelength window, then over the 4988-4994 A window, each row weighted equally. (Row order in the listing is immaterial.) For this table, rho 42.4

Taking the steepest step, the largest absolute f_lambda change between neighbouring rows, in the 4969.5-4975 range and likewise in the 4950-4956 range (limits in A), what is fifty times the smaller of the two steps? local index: 235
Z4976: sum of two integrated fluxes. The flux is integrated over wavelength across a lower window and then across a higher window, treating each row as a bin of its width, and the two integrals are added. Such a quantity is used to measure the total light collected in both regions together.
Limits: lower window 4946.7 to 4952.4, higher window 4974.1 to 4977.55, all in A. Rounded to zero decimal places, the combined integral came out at 381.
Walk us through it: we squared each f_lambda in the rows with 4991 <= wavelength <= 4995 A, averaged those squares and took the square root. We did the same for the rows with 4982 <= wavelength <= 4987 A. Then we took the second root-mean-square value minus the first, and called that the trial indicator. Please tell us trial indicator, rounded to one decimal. -6.1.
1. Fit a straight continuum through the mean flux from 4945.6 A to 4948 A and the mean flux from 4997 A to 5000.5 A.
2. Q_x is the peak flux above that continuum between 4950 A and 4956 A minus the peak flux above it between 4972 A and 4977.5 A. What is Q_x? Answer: 4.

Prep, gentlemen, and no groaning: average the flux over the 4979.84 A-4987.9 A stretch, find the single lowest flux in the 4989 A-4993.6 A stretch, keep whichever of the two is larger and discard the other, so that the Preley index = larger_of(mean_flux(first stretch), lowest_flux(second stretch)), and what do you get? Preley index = 38.8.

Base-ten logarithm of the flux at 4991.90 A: 1.65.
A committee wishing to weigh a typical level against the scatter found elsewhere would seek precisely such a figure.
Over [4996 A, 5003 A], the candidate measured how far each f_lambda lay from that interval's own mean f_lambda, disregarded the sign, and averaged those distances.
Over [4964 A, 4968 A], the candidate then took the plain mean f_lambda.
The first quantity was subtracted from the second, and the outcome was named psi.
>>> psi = 33.9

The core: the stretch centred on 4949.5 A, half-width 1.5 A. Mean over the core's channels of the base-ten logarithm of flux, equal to 1.581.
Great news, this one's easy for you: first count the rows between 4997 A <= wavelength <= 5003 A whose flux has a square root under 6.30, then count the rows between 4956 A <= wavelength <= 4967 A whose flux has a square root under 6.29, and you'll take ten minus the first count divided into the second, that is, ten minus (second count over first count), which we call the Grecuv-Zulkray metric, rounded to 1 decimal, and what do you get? 8.3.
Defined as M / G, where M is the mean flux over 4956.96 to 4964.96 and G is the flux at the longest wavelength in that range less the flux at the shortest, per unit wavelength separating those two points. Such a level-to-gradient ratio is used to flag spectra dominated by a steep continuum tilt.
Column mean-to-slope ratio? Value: -29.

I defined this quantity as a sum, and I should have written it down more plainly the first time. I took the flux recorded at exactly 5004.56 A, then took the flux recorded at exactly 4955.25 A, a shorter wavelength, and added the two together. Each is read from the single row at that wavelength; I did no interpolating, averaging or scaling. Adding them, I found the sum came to 107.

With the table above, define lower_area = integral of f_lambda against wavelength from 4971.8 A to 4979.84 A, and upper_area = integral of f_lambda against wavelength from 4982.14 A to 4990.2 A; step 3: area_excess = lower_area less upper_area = 43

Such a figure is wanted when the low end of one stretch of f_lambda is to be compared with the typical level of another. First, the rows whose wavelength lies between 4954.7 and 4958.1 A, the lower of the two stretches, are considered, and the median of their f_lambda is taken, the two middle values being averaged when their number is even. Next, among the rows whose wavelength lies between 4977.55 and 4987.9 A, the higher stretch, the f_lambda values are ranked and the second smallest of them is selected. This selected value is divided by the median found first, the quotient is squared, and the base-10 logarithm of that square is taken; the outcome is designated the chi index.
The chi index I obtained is -0.20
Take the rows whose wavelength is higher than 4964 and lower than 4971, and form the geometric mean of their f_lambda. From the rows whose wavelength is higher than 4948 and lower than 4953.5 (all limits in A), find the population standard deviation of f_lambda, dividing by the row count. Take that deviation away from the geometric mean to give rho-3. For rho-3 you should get 37.0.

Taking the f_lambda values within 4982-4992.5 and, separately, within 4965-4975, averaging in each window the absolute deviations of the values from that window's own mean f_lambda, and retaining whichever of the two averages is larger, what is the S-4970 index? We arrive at 3.7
